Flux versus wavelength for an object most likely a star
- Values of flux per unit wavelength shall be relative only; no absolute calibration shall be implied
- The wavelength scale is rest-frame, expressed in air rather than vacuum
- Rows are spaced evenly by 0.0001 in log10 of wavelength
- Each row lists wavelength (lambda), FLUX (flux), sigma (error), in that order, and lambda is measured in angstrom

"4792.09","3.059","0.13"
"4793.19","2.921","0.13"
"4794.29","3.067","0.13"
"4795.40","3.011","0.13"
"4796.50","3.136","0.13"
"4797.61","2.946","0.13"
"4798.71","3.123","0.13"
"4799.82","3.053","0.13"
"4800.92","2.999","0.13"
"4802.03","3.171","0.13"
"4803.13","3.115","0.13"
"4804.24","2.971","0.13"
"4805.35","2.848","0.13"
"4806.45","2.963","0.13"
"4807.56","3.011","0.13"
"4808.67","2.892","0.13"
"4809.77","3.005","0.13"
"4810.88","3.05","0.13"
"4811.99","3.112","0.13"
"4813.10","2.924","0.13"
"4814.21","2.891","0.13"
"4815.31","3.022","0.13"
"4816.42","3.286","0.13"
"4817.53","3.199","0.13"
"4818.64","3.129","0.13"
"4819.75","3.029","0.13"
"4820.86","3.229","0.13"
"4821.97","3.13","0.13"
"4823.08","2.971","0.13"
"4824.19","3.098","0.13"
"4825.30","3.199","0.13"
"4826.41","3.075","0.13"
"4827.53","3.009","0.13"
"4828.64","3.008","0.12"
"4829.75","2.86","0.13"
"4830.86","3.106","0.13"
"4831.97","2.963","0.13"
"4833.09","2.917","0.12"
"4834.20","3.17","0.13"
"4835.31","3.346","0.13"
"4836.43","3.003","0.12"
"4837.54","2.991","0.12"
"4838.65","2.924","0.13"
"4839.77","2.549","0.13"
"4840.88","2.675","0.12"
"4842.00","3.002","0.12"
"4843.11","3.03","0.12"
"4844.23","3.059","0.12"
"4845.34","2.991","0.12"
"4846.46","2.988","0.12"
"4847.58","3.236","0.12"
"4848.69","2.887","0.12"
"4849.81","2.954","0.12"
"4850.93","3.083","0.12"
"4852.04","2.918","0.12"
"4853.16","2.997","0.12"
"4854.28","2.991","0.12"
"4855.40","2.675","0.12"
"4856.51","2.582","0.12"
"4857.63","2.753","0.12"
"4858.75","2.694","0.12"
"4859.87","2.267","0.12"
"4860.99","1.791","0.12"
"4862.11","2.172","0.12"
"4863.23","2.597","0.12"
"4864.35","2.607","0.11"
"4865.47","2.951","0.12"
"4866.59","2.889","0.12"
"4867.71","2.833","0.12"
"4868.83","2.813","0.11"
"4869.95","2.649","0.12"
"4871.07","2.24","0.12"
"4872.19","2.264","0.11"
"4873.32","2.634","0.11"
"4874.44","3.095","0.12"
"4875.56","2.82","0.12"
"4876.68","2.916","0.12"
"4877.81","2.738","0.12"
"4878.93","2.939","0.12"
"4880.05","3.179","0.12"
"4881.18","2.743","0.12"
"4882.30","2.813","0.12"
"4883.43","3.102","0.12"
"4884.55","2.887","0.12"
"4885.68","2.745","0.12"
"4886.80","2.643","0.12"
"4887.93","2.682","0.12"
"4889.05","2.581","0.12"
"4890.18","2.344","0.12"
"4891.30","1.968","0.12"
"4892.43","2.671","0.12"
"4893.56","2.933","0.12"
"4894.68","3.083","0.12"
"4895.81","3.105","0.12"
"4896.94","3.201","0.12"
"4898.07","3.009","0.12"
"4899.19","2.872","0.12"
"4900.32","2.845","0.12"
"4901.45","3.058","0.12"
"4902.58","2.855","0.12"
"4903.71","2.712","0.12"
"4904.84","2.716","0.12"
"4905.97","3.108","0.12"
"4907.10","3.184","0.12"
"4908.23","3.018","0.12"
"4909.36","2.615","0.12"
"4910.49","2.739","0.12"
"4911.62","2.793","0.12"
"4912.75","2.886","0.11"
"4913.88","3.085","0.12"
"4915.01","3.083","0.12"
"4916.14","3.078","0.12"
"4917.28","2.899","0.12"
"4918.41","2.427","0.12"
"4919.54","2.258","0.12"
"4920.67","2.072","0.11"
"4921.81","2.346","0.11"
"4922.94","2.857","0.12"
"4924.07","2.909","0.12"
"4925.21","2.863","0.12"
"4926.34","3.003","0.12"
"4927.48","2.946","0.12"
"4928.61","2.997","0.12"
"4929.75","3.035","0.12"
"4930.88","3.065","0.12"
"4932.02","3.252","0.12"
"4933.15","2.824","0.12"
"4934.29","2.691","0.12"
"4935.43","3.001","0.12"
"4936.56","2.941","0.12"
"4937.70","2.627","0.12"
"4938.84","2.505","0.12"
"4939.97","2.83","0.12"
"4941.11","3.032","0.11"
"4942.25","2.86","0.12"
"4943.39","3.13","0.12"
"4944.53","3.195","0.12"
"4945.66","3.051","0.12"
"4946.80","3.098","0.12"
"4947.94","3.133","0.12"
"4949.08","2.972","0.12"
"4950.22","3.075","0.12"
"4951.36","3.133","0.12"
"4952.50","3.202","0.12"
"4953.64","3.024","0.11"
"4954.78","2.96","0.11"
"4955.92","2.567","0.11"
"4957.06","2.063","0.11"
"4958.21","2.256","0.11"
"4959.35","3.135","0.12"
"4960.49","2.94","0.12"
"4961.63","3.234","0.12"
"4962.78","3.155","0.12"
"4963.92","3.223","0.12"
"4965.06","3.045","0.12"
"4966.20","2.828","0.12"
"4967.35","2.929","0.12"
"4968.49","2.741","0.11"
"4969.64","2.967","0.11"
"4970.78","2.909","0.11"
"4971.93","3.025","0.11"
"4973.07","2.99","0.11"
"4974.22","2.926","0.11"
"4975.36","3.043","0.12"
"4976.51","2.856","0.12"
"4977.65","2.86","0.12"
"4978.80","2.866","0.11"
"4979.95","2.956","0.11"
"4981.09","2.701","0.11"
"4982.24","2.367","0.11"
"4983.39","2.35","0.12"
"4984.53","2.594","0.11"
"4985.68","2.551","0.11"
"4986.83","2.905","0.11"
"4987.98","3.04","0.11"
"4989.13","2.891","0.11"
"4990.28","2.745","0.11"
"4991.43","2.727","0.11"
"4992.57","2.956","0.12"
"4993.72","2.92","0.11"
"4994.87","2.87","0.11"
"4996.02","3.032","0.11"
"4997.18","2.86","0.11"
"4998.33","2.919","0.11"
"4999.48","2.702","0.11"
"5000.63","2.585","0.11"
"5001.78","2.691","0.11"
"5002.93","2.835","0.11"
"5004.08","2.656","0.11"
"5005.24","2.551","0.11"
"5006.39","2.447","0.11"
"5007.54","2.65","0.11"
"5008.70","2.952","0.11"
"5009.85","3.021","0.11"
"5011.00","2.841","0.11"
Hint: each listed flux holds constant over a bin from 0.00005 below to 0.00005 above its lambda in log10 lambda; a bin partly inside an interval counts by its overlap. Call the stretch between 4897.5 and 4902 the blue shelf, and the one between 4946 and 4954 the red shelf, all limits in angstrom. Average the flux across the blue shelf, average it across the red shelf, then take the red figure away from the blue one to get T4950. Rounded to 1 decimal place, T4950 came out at -0.1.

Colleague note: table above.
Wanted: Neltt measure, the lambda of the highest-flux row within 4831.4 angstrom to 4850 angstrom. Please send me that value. 4835.31 angstrom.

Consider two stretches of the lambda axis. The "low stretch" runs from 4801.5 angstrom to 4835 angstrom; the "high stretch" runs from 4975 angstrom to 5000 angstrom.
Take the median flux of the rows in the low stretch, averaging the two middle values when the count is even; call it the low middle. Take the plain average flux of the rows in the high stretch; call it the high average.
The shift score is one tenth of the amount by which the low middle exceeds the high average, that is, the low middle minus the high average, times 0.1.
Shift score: 0.022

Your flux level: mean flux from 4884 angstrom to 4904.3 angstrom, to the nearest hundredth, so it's 2.79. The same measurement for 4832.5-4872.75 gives 2.79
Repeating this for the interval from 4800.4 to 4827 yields 3.05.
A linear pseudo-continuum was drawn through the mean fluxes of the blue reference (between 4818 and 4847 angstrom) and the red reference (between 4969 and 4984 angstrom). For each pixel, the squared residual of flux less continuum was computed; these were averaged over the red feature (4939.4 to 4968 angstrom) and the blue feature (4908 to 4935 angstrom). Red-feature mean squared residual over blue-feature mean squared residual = 1.0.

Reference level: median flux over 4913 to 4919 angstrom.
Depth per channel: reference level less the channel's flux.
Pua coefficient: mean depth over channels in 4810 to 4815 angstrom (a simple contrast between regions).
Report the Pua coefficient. 0.08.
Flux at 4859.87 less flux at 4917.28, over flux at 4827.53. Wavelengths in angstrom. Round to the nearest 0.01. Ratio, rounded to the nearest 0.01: -0.21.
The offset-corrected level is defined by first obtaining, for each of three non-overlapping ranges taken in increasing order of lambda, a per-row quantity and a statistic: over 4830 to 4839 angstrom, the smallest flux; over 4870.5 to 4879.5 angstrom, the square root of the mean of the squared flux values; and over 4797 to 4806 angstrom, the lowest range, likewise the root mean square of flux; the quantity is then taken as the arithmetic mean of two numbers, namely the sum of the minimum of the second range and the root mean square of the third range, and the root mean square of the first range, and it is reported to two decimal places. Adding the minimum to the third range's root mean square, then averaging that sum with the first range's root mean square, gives 4.33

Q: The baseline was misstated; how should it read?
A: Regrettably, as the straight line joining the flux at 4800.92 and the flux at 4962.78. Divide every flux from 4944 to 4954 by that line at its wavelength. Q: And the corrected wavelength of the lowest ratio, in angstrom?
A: 4949.08 angstrom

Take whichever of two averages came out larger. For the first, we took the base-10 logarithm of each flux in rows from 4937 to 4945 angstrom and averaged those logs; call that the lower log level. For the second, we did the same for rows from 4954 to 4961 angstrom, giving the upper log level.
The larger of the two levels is 0.458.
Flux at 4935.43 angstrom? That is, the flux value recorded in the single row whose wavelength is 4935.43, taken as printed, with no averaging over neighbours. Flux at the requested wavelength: 3.001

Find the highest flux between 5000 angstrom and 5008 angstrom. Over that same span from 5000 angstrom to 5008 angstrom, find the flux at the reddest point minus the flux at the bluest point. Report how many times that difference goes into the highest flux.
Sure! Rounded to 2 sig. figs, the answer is 44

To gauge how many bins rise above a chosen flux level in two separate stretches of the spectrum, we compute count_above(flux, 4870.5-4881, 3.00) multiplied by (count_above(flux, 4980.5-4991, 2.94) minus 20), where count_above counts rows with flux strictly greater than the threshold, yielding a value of -38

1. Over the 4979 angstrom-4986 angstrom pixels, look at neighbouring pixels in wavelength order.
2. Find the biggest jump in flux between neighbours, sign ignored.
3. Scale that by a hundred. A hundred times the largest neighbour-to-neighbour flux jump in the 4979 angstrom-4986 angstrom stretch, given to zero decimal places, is 33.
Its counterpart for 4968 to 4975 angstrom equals 23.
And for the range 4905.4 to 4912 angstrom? 40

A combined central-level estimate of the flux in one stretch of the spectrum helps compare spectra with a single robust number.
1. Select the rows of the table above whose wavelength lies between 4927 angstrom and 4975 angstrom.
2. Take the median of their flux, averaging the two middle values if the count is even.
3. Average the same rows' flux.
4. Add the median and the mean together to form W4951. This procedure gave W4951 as 5.9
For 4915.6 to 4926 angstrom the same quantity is 5.5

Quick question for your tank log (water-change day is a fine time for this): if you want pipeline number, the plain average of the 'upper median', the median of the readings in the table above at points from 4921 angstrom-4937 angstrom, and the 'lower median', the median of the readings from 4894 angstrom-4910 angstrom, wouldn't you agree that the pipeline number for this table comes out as 2.98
